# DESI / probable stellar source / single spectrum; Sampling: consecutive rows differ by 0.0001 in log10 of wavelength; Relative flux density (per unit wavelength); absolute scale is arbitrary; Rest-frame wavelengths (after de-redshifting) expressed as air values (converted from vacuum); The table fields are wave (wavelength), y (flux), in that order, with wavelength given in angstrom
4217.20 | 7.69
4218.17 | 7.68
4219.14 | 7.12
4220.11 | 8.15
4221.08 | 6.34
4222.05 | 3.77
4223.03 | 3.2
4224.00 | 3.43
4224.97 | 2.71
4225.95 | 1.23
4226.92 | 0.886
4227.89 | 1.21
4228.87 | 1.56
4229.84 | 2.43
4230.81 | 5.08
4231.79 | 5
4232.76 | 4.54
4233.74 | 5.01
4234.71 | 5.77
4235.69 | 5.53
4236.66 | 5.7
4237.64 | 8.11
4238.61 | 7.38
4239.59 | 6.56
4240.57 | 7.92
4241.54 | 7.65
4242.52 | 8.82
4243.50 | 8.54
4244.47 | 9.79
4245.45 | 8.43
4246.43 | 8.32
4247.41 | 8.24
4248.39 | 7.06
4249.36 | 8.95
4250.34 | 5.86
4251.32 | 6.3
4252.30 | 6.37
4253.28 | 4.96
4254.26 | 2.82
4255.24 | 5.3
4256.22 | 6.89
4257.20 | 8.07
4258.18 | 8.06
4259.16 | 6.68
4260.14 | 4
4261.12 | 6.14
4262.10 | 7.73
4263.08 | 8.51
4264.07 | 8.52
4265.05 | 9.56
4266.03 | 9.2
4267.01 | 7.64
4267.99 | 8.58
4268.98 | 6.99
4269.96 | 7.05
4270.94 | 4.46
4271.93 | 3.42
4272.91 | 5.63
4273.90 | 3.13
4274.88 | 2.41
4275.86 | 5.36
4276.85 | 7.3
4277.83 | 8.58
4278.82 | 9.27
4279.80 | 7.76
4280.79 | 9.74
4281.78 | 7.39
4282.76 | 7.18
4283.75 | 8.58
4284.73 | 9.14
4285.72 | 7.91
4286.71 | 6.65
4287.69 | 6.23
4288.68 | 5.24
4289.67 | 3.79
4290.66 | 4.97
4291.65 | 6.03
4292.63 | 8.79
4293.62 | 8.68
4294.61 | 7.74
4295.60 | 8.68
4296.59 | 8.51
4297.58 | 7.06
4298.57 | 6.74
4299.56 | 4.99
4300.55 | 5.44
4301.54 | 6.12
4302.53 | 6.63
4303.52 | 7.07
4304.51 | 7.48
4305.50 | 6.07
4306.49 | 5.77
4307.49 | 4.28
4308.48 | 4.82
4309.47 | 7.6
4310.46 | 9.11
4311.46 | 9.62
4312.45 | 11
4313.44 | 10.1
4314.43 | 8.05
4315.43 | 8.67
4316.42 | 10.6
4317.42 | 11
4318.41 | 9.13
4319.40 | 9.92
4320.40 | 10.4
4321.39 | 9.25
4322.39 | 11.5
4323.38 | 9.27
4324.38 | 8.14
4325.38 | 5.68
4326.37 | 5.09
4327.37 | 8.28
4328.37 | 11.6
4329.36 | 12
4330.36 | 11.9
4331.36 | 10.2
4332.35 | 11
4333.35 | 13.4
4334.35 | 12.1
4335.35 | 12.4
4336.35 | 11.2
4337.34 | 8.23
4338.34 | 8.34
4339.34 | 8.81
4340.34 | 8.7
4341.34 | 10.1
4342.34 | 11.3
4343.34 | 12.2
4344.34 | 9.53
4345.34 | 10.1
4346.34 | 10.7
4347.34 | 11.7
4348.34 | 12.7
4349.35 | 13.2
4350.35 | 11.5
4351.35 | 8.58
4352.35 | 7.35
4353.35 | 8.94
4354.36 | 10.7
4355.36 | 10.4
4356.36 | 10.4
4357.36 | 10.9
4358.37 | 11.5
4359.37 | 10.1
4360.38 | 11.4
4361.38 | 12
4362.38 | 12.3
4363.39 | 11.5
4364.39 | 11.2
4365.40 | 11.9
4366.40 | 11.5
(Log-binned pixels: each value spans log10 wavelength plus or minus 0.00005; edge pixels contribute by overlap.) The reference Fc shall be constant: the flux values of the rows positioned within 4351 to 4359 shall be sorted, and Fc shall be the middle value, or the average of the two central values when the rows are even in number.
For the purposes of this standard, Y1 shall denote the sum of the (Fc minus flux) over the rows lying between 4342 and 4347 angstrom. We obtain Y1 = -2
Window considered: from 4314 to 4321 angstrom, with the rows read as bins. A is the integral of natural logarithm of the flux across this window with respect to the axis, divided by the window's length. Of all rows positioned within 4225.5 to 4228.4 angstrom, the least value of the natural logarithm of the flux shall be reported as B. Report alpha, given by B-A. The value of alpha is -2.4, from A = 2.3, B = -0.1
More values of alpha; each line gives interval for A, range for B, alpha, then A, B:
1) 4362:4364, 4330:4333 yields -0.1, 2.5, 2.3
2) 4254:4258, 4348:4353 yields 0.2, 1.7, 2.0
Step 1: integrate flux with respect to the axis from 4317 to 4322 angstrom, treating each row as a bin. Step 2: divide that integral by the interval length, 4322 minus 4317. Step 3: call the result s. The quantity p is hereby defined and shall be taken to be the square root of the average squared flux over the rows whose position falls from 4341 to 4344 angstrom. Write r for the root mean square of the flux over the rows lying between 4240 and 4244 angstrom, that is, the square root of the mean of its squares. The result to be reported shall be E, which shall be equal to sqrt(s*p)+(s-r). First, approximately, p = 11.2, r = 8.2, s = 10.0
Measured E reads 12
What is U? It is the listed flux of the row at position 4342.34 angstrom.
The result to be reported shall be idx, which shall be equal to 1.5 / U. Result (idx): 0.133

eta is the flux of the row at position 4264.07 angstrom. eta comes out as 8.52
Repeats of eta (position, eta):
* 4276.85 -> 7.3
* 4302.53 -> 6.63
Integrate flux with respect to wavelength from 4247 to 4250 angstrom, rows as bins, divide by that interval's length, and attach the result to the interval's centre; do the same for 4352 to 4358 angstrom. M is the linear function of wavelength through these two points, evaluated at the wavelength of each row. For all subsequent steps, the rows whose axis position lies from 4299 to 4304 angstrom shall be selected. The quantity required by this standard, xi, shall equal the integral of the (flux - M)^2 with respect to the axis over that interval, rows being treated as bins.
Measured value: 44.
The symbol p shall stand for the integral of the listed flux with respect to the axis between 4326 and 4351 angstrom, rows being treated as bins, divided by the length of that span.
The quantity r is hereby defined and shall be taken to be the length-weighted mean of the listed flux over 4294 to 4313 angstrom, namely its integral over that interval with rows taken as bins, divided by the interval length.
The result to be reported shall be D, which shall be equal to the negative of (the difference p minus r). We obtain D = -4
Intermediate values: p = 10.7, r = 7.1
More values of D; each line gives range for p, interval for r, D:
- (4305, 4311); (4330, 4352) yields 4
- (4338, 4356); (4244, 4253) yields -3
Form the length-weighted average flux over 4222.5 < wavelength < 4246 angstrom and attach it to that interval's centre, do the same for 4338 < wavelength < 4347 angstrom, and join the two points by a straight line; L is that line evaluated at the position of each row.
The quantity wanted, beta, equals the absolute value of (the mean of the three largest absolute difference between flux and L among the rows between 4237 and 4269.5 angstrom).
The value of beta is 3.53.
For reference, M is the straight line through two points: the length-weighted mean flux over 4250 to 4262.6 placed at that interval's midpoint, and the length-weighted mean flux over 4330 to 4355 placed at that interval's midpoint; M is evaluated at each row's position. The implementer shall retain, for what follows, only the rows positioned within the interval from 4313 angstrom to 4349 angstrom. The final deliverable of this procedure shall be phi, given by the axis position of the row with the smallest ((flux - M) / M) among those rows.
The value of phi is 4326.37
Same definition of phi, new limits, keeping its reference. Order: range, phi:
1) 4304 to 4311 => 4307.49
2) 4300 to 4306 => 4300.55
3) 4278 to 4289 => 4288.68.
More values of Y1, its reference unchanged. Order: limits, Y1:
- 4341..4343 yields -1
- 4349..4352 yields -2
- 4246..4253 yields 22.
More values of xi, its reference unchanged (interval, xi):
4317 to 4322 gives 5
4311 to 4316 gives 6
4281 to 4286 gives 4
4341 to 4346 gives 10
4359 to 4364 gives 14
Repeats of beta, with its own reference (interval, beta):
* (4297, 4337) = 4.07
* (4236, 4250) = 3.42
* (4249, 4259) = 2.71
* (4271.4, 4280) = 4.02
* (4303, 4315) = 3.54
